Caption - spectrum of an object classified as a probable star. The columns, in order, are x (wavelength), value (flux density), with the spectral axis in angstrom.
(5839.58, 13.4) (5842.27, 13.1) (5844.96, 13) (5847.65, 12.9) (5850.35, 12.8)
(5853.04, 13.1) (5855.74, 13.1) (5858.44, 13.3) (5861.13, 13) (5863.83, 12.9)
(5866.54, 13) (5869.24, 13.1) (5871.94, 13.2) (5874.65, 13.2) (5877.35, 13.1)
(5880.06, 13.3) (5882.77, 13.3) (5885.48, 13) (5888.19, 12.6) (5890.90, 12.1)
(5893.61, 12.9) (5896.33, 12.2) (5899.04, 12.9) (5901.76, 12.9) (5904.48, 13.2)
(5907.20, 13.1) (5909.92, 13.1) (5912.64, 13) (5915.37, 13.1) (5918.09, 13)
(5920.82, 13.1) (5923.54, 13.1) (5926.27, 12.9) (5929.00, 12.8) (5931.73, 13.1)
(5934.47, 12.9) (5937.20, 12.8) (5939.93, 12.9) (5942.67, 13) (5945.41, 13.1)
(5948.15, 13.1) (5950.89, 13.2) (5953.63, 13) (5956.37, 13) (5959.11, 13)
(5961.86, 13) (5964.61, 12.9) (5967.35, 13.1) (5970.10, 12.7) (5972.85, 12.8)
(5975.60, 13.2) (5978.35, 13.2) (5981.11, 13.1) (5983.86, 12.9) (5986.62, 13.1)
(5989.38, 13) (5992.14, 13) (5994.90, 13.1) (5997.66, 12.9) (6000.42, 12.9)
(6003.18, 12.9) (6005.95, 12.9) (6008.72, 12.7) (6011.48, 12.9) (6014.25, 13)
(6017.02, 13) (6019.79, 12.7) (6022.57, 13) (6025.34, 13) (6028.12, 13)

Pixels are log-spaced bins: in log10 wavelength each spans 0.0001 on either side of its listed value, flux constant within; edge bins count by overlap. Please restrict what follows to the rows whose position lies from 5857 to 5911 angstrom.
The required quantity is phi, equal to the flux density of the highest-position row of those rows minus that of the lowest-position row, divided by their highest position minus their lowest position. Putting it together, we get -0.004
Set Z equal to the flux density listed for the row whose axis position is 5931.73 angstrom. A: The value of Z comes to 13.1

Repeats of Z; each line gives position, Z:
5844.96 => 13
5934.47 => 12.9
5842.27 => 13.1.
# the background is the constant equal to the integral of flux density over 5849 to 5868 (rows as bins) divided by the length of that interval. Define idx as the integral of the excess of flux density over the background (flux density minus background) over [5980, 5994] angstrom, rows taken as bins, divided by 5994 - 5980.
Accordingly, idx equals -0.01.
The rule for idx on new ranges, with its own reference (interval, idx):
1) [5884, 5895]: -0.37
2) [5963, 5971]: -0.11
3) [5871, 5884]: 0.19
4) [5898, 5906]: -0.02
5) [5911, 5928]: 0.00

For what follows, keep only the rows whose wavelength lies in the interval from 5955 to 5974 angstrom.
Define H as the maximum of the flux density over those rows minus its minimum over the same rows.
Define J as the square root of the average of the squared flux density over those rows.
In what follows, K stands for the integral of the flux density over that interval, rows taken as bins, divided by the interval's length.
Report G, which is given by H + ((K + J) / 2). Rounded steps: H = 0.40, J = 12.93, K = 12.9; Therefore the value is 13.3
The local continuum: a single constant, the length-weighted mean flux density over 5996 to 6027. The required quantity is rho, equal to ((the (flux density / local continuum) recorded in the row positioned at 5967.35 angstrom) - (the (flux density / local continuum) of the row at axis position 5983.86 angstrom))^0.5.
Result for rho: 0.125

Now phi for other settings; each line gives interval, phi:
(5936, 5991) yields 0.004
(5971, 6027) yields 0.004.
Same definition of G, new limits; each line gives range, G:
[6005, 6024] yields 13.2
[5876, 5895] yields 14.1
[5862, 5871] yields 13.2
